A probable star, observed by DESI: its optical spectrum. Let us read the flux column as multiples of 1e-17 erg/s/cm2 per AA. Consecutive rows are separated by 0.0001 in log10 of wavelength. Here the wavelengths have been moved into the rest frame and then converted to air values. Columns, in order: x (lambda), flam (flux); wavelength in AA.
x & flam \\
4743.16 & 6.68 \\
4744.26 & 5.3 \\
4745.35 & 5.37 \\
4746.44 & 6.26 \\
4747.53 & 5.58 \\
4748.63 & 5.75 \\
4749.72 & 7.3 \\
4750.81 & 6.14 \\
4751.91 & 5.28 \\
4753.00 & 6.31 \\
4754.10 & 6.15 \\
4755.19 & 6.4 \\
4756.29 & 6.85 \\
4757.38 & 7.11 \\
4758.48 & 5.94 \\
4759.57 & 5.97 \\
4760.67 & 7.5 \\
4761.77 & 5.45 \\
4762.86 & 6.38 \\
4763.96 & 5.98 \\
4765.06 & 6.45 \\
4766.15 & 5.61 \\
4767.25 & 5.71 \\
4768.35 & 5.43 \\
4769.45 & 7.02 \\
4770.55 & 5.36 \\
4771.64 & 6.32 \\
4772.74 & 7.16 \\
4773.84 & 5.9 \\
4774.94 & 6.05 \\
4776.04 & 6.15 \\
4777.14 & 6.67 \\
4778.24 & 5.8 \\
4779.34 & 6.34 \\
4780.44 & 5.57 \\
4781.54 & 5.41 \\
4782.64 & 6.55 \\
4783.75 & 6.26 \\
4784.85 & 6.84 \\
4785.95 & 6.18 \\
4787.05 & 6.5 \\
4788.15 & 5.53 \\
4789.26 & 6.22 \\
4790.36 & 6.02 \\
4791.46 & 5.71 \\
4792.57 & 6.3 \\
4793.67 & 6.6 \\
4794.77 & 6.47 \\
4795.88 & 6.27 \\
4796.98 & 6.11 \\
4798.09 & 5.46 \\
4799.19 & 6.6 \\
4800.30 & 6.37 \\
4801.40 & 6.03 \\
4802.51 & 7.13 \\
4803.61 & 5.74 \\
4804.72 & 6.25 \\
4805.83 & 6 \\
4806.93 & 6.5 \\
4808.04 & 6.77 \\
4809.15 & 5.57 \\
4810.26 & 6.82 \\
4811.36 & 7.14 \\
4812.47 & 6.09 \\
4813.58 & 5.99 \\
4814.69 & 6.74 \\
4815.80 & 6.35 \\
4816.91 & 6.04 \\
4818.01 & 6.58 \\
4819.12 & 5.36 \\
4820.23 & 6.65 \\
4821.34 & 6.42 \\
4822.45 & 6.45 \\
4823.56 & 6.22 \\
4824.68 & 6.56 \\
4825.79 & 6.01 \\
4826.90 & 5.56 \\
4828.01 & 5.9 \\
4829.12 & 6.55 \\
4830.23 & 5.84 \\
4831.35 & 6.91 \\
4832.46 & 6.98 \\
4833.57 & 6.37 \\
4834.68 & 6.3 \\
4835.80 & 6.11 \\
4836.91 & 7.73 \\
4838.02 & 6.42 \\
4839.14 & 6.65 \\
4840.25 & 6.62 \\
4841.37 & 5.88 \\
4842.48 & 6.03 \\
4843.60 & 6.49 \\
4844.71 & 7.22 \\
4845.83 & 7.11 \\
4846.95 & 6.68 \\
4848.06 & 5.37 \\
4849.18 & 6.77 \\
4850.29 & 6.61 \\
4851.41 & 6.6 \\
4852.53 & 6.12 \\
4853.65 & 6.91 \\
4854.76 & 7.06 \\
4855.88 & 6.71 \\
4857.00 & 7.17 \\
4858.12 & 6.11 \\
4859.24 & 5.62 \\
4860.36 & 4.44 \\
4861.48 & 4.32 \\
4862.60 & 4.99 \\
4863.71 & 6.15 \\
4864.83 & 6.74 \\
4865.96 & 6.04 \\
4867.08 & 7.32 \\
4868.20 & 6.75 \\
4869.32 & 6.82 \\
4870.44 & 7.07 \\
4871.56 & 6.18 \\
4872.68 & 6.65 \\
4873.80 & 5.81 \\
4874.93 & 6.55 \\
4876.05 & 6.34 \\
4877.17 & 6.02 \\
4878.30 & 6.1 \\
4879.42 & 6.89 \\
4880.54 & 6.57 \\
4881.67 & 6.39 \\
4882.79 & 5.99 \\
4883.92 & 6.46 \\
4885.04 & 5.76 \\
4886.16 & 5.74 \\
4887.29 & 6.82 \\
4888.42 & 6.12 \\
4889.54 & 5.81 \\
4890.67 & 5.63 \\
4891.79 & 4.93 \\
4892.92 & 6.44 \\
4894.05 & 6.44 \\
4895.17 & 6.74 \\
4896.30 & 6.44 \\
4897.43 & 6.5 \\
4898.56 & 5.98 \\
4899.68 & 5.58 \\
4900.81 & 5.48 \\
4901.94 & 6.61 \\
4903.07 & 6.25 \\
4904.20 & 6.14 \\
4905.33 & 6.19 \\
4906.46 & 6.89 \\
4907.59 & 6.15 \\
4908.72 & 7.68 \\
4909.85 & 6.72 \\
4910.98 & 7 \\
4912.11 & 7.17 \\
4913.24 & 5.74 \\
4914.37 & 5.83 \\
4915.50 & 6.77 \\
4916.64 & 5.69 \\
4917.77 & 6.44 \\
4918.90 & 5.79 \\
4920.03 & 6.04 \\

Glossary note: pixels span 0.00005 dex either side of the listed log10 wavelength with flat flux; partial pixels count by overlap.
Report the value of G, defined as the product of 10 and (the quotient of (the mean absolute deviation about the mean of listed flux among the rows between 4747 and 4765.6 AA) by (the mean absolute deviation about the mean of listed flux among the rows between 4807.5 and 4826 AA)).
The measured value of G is 13.5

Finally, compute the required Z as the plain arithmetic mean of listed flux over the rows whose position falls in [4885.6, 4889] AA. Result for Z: 6.23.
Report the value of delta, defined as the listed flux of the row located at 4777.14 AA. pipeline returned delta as 6.67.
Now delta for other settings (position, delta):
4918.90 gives 5.79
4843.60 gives 6.49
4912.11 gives 7.17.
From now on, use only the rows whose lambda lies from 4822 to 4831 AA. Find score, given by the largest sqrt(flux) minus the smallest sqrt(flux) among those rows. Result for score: 0.20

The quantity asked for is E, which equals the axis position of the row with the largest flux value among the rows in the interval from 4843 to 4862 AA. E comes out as 4844.71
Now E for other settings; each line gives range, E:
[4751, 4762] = 4760.67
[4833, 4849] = 4836.91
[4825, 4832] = 4831.35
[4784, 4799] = 4784.85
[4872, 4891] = 4879.42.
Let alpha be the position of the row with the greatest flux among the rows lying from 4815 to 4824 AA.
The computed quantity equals 4820.23 AA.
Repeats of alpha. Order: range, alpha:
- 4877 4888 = 4879.42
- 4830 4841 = 4836.91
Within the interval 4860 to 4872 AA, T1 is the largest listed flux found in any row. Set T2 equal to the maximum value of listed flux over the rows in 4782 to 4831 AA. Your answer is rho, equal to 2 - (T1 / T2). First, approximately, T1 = 7.32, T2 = 7.14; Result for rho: 0.97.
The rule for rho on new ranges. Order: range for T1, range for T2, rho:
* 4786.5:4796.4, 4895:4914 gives 1.14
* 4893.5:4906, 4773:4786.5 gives 1.01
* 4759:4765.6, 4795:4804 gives 0.95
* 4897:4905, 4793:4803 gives 1.07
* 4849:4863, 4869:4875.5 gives 0.99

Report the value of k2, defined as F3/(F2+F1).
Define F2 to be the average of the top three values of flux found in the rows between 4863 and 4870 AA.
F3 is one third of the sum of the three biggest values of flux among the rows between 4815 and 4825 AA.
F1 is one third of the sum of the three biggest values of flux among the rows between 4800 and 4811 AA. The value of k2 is 0.476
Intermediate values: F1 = 6.91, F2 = 6.96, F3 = 6.60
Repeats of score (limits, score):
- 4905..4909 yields 0.29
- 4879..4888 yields 0.23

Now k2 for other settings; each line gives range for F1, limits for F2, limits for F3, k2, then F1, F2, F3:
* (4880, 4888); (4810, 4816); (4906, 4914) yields 0.539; 6.62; 6.90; 7.28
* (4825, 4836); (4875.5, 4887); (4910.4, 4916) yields 0.519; 6.81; 6.64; 6.98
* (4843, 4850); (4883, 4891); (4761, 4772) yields 0.490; 7.03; 6.47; 6.62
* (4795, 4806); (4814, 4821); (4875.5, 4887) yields 0.497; 6.70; 6.66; 6.64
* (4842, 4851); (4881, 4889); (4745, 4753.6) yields 0.487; 7.03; 6.56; 6.62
